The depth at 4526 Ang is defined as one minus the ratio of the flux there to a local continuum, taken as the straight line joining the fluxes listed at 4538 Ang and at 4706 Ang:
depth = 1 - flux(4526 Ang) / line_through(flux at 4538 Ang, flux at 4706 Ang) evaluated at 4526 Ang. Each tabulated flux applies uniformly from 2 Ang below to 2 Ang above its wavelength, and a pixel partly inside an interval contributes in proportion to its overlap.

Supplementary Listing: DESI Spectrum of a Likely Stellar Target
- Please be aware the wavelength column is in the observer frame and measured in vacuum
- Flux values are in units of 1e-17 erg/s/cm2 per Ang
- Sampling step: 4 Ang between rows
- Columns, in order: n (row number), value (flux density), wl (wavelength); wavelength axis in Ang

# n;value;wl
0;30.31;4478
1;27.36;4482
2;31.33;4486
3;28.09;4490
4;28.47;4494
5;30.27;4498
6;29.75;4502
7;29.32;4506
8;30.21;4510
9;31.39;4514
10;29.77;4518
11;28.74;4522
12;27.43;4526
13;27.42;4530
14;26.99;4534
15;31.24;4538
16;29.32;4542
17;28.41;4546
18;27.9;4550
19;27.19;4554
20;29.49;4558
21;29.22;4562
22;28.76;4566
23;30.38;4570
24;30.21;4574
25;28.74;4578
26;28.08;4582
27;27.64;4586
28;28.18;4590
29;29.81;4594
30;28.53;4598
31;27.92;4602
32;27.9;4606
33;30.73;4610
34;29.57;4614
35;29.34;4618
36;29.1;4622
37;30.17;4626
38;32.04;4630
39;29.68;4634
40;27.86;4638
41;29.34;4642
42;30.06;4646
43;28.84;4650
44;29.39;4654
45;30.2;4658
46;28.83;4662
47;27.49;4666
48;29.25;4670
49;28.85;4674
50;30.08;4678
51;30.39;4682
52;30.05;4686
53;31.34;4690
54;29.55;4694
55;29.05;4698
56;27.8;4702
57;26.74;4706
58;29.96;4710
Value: 0.13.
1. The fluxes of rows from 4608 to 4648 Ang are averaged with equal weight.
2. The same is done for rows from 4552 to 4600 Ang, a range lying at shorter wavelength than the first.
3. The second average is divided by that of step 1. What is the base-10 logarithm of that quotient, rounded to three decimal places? -0.014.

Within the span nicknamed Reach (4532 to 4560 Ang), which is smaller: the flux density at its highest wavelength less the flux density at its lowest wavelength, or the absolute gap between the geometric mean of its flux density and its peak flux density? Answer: 2.5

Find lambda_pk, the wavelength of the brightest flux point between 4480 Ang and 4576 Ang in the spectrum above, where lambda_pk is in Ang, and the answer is 4514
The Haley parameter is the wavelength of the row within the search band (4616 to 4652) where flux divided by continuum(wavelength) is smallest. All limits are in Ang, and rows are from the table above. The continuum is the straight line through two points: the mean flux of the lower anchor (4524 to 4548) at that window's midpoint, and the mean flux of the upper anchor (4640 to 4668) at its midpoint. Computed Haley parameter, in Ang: 4638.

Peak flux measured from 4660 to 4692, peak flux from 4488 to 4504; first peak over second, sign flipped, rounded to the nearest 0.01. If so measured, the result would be -1.04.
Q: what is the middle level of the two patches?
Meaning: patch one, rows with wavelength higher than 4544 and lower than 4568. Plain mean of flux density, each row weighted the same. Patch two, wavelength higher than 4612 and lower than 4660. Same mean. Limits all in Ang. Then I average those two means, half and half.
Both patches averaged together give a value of 29.1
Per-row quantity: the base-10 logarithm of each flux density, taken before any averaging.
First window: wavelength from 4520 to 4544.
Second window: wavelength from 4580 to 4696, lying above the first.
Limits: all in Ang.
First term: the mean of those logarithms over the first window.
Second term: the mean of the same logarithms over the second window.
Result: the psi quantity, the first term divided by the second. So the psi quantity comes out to 0.99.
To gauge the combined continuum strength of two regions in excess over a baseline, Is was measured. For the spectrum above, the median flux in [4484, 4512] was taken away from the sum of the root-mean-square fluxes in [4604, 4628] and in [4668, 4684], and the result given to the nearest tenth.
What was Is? 29.4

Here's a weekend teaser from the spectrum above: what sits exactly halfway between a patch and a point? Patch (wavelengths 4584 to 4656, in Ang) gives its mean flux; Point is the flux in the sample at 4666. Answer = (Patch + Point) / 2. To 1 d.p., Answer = 28.4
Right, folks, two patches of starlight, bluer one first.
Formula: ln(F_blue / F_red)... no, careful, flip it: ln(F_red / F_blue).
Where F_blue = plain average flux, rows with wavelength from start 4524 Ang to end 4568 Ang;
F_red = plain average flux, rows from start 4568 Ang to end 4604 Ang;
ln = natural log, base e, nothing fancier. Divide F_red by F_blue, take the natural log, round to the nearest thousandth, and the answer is 0.012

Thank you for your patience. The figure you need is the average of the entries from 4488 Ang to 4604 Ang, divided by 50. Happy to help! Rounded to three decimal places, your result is 0.579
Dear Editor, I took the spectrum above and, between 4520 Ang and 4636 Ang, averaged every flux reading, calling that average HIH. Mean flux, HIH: 29.0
